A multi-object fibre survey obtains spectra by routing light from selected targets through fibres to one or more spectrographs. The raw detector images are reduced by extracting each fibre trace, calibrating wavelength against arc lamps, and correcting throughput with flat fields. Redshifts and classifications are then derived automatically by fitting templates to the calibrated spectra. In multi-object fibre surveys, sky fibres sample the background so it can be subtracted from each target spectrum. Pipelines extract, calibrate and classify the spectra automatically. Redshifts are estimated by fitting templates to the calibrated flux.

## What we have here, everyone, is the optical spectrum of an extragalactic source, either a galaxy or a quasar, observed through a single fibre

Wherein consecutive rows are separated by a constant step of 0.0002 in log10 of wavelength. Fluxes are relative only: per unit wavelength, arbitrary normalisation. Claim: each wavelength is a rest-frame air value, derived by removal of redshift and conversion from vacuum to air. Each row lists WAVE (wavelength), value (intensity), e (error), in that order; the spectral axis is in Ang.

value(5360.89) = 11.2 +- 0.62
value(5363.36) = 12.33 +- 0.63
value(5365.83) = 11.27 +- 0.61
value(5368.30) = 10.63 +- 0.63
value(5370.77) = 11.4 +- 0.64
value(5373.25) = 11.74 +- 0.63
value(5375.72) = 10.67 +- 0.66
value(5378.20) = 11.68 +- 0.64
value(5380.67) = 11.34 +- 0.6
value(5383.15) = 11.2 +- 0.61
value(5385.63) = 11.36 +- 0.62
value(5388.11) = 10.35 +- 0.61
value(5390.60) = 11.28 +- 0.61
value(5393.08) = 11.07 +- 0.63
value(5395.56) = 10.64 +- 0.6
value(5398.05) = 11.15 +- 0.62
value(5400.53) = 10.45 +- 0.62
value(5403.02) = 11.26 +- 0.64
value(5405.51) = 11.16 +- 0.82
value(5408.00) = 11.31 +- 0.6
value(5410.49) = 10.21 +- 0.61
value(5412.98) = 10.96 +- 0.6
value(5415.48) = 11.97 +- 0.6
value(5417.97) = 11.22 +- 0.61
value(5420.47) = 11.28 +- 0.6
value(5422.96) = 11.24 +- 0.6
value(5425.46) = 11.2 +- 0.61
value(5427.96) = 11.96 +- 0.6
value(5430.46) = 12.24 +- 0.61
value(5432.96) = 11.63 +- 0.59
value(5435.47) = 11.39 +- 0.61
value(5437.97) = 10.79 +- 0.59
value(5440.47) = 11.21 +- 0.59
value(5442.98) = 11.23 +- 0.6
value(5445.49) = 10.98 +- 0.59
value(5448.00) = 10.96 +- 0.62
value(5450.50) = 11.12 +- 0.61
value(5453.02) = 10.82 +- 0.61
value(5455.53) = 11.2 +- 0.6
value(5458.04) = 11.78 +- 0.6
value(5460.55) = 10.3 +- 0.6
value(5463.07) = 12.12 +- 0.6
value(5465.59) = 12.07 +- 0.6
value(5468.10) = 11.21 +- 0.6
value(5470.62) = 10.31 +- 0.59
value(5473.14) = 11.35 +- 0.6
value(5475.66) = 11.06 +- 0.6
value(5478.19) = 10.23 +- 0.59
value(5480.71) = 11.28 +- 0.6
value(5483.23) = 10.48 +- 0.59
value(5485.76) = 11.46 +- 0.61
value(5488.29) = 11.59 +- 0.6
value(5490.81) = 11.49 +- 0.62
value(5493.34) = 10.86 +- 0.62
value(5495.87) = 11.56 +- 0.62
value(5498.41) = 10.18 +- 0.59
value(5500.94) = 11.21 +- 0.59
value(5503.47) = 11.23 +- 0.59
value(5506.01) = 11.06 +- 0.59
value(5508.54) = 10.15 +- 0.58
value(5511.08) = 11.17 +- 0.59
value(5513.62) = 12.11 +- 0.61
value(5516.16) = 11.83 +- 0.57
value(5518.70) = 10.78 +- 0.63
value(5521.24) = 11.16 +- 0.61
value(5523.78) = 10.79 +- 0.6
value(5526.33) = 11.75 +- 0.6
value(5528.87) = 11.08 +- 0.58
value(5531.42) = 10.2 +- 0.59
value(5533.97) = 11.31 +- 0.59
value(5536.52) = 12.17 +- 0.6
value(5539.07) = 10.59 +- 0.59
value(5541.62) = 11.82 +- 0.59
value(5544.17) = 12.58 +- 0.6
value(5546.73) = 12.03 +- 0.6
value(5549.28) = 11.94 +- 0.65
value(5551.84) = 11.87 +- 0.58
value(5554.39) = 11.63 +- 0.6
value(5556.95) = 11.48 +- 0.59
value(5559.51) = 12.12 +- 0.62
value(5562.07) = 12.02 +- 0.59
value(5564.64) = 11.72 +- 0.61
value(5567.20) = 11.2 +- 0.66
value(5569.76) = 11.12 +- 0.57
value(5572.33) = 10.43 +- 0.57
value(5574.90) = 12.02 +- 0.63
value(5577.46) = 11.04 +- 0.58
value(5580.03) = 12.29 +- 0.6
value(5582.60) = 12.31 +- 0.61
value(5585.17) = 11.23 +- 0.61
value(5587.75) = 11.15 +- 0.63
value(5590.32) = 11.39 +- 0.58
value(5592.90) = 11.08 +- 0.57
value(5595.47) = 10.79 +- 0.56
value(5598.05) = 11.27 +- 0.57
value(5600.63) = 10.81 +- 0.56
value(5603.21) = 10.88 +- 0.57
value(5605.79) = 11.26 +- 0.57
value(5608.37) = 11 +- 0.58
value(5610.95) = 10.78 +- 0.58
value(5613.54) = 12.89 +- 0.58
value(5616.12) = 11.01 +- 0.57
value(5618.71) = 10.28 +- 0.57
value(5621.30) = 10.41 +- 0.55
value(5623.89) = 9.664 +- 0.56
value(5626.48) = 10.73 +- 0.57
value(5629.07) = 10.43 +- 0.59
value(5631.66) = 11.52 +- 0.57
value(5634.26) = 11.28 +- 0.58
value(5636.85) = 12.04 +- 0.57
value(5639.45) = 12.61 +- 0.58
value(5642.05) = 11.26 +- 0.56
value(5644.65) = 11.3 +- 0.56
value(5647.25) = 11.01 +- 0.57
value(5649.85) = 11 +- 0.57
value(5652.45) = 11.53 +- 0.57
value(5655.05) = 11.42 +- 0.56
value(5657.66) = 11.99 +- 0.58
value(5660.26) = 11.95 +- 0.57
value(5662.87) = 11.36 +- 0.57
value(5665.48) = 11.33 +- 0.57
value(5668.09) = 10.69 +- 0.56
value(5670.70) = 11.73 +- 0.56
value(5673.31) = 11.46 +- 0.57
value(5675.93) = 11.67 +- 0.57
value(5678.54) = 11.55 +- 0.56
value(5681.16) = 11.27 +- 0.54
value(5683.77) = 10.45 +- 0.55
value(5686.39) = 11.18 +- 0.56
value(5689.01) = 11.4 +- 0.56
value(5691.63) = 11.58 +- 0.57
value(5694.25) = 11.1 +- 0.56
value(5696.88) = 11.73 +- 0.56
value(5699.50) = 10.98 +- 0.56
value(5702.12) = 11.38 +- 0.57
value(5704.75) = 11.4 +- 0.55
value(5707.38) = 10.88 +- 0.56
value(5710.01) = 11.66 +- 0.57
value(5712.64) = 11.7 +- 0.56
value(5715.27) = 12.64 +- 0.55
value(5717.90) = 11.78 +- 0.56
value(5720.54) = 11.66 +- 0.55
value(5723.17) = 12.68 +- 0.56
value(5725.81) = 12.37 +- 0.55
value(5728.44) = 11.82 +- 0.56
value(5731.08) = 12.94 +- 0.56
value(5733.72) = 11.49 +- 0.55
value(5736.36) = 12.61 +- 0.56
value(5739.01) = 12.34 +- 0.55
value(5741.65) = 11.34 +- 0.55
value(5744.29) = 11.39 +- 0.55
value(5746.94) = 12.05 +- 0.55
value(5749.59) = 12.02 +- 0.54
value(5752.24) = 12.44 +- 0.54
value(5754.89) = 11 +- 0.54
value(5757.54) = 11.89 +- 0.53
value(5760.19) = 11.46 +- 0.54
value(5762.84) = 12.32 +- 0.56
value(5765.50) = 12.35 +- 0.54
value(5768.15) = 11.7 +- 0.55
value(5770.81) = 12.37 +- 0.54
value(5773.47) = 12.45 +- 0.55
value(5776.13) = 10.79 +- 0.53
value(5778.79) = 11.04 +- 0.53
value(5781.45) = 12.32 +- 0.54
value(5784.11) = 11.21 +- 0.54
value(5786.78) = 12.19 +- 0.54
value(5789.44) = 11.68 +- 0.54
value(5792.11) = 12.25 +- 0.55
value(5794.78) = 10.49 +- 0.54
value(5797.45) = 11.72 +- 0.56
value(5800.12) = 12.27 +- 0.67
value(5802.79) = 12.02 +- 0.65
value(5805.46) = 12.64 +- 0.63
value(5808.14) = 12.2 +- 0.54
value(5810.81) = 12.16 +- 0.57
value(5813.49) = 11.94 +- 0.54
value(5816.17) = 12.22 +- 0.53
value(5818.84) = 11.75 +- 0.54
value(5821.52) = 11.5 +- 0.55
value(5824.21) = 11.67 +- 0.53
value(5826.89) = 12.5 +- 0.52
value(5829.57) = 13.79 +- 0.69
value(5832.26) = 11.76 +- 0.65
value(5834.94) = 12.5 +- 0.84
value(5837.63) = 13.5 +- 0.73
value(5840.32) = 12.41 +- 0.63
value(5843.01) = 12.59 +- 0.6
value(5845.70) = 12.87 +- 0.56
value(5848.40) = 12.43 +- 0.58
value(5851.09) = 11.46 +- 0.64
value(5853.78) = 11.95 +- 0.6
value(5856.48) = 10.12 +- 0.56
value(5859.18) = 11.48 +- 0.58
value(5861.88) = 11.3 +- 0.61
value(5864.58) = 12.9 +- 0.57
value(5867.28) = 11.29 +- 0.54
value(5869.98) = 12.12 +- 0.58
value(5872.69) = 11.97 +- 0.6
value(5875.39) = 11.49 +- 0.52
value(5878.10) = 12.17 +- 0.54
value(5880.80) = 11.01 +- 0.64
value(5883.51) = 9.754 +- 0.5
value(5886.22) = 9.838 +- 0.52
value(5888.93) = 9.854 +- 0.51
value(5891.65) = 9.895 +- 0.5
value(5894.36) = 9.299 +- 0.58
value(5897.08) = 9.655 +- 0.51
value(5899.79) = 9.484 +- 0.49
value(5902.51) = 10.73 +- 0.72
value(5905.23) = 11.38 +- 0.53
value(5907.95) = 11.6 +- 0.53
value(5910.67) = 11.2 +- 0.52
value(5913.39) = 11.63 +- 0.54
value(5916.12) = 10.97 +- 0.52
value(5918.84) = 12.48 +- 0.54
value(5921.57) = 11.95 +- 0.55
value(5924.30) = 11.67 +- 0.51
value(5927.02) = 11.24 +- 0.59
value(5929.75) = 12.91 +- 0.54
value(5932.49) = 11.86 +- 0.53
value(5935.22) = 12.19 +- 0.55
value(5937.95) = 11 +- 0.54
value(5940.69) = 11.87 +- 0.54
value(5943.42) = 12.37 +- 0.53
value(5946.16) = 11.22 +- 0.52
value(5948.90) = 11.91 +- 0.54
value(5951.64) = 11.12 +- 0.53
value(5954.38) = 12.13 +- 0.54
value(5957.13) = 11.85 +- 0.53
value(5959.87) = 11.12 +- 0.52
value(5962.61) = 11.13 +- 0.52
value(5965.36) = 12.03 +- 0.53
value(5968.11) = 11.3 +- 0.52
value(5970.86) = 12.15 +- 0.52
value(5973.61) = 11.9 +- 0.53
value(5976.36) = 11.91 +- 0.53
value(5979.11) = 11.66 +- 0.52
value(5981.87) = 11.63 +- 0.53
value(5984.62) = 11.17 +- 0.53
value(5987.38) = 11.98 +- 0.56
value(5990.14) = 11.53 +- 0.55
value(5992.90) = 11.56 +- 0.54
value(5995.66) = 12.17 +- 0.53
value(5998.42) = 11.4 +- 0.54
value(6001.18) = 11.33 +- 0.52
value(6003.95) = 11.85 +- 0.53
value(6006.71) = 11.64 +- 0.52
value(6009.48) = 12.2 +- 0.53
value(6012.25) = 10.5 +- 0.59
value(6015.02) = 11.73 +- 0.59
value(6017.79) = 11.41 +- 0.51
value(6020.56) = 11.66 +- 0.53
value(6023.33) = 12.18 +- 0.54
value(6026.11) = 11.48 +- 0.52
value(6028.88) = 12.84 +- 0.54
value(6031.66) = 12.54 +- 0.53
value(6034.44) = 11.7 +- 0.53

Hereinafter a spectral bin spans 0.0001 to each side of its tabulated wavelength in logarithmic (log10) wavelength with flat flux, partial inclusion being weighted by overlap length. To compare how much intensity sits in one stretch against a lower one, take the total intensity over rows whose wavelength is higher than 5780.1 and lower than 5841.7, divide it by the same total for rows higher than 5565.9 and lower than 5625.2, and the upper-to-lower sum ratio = 1.09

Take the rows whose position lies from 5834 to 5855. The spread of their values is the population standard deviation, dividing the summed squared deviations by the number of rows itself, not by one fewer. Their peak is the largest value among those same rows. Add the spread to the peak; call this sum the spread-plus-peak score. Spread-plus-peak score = 14.1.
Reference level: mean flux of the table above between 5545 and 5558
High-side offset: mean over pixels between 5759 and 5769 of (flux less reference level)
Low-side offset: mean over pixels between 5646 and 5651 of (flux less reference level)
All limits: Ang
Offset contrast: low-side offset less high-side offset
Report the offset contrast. -1.0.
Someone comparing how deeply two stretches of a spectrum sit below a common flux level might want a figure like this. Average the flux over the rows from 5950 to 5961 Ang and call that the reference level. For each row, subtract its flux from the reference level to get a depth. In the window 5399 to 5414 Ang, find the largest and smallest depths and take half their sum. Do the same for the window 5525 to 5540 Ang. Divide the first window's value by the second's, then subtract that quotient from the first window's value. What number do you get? -1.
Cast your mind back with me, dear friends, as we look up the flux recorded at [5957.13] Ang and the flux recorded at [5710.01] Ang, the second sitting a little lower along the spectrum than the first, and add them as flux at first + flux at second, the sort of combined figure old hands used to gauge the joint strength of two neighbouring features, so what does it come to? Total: 23.5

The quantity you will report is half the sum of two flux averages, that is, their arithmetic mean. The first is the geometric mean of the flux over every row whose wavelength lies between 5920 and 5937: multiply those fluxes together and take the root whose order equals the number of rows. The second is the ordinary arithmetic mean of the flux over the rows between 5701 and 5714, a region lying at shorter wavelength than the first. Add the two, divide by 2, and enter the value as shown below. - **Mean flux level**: 11.7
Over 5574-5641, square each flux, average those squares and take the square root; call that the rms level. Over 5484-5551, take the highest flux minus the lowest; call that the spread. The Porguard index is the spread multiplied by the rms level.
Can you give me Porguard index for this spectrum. 27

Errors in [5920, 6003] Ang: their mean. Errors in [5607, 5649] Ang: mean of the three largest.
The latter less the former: 0.049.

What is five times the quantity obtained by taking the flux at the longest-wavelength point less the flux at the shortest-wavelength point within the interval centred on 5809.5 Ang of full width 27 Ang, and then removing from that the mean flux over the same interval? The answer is -61.3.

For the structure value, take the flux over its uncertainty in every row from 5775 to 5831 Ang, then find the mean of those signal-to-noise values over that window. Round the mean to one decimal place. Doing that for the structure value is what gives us 21.3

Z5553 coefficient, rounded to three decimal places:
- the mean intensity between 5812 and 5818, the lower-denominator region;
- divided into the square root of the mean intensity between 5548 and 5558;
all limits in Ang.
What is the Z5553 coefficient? 0.284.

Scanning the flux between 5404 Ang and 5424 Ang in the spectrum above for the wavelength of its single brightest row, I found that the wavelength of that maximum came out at 5415.48 Ang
